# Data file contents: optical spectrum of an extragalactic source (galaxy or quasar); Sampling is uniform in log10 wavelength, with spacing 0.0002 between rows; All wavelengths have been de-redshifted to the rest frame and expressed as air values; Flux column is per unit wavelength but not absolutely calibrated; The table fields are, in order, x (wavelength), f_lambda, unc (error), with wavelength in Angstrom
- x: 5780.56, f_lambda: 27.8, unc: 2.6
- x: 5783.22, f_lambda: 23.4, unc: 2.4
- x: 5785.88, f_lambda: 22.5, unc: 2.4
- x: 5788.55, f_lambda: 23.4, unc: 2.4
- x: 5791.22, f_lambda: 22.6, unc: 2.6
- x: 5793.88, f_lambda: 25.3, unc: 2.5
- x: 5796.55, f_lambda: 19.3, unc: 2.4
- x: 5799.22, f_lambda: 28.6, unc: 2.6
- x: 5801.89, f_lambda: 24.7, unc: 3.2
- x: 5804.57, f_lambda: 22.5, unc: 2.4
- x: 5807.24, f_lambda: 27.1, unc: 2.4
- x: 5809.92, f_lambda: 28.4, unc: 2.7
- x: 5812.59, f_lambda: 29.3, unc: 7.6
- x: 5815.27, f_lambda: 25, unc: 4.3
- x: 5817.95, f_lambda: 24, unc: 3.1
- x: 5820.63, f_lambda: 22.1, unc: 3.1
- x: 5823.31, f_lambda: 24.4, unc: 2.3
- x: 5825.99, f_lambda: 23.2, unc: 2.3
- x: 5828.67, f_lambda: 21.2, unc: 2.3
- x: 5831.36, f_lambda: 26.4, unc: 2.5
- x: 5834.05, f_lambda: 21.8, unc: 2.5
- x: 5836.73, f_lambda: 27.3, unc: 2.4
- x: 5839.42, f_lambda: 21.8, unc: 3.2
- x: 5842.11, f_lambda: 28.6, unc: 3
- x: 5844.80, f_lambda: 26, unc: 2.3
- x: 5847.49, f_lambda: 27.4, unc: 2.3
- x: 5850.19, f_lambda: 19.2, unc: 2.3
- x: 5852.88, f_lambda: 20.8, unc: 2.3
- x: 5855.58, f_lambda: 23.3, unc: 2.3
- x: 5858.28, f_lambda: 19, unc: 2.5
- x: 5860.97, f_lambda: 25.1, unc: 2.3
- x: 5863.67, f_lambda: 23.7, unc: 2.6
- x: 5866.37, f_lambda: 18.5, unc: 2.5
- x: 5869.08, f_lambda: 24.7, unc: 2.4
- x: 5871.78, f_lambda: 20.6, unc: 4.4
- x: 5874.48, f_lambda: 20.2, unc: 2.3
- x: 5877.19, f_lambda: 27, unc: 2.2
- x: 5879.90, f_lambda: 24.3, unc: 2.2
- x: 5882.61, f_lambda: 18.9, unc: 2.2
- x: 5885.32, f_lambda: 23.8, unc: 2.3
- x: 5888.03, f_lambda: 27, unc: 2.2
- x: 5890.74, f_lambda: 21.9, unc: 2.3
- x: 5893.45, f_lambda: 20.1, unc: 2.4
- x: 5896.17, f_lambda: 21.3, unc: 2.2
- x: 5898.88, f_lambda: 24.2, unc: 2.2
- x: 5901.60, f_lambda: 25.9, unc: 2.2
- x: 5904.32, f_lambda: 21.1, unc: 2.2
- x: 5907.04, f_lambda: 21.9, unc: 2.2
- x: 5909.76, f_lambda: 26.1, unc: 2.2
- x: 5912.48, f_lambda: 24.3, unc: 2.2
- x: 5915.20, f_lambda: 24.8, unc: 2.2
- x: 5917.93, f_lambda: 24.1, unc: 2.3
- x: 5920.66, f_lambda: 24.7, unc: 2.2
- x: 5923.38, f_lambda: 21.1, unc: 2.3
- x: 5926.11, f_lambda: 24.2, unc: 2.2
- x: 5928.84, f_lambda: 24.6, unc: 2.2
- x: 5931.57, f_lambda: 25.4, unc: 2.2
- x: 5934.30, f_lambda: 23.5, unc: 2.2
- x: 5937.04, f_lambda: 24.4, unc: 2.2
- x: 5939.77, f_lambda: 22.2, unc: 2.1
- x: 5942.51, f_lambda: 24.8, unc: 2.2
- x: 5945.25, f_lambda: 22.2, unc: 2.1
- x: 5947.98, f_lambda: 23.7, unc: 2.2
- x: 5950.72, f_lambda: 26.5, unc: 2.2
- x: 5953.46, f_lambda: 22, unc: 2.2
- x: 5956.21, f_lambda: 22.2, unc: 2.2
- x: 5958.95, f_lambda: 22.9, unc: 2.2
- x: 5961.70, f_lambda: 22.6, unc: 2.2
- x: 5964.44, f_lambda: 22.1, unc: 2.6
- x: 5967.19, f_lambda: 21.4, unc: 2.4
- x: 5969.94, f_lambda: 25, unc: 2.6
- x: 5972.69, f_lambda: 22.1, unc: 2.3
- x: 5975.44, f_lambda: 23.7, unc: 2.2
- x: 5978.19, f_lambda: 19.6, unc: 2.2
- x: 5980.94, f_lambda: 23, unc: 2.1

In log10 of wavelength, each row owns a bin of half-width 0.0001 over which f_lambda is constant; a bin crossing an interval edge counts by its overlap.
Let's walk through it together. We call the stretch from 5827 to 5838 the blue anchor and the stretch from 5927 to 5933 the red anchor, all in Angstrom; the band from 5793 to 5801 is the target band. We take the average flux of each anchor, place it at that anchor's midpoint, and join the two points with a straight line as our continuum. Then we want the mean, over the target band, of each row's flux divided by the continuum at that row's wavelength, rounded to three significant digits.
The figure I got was 1.02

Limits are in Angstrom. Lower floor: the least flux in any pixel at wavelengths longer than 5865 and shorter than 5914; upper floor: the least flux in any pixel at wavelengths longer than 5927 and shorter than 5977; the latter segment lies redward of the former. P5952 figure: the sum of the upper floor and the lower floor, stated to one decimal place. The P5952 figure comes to 39.9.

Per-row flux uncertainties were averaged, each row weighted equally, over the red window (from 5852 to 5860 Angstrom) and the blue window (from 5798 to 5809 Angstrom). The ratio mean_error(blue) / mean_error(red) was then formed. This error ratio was 1.12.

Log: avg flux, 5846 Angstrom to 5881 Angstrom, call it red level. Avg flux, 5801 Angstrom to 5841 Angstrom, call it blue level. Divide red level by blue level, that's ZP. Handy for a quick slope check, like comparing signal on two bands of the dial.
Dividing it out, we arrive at 0.92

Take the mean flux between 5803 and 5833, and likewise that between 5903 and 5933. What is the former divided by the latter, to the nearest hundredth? 1.04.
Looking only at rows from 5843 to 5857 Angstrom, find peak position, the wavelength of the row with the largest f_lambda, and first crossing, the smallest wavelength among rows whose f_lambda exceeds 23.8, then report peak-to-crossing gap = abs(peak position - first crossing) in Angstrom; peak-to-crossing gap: 2.7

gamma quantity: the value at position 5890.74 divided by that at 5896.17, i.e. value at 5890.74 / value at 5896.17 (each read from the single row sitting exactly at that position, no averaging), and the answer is 1.03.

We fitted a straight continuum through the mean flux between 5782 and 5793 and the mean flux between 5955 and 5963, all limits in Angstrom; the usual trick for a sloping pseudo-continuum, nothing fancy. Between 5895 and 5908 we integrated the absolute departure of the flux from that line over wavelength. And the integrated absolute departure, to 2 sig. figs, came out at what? 23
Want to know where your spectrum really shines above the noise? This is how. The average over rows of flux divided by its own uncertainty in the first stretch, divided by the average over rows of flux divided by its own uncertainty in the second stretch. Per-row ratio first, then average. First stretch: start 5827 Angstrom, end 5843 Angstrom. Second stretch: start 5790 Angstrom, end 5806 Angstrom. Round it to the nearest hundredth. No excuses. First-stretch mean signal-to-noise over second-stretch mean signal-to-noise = 1.02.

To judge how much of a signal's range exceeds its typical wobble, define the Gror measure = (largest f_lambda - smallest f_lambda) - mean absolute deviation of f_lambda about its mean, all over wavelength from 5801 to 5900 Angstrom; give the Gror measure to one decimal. 8.3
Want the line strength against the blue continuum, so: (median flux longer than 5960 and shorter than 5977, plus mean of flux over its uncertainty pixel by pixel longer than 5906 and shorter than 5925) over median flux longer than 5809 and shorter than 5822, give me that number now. 1.32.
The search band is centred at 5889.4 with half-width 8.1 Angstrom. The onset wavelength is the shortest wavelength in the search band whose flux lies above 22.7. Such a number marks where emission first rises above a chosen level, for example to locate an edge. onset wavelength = 5885.32 Angstrom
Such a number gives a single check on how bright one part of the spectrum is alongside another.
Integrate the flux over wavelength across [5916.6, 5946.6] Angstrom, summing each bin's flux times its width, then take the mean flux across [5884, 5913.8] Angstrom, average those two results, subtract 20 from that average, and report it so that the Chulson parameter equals 348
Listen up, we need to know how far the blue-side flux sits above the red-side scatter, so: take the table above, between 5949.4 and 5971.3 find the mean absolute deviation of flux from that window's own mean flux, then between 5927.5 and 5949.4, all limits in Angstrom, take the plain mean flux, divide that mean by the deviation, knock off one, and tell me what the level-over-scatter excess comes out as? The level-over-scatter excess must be 17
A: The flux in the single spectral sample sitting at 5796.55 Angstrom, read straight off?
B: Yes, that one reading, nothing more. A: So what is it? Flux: 19.3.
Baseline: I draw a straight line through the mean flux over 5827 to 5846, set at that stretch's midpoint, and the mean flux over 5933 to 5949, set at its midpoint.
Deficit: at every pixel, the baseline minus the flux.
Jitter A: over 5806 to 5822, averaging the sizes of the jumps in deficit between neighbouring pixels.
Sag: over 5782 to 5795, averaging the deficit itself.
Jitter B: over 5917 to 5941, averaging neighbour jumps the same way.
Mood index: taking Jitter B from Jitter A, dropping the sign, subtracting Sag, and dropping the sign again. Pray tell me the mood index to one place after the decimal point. 1.7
